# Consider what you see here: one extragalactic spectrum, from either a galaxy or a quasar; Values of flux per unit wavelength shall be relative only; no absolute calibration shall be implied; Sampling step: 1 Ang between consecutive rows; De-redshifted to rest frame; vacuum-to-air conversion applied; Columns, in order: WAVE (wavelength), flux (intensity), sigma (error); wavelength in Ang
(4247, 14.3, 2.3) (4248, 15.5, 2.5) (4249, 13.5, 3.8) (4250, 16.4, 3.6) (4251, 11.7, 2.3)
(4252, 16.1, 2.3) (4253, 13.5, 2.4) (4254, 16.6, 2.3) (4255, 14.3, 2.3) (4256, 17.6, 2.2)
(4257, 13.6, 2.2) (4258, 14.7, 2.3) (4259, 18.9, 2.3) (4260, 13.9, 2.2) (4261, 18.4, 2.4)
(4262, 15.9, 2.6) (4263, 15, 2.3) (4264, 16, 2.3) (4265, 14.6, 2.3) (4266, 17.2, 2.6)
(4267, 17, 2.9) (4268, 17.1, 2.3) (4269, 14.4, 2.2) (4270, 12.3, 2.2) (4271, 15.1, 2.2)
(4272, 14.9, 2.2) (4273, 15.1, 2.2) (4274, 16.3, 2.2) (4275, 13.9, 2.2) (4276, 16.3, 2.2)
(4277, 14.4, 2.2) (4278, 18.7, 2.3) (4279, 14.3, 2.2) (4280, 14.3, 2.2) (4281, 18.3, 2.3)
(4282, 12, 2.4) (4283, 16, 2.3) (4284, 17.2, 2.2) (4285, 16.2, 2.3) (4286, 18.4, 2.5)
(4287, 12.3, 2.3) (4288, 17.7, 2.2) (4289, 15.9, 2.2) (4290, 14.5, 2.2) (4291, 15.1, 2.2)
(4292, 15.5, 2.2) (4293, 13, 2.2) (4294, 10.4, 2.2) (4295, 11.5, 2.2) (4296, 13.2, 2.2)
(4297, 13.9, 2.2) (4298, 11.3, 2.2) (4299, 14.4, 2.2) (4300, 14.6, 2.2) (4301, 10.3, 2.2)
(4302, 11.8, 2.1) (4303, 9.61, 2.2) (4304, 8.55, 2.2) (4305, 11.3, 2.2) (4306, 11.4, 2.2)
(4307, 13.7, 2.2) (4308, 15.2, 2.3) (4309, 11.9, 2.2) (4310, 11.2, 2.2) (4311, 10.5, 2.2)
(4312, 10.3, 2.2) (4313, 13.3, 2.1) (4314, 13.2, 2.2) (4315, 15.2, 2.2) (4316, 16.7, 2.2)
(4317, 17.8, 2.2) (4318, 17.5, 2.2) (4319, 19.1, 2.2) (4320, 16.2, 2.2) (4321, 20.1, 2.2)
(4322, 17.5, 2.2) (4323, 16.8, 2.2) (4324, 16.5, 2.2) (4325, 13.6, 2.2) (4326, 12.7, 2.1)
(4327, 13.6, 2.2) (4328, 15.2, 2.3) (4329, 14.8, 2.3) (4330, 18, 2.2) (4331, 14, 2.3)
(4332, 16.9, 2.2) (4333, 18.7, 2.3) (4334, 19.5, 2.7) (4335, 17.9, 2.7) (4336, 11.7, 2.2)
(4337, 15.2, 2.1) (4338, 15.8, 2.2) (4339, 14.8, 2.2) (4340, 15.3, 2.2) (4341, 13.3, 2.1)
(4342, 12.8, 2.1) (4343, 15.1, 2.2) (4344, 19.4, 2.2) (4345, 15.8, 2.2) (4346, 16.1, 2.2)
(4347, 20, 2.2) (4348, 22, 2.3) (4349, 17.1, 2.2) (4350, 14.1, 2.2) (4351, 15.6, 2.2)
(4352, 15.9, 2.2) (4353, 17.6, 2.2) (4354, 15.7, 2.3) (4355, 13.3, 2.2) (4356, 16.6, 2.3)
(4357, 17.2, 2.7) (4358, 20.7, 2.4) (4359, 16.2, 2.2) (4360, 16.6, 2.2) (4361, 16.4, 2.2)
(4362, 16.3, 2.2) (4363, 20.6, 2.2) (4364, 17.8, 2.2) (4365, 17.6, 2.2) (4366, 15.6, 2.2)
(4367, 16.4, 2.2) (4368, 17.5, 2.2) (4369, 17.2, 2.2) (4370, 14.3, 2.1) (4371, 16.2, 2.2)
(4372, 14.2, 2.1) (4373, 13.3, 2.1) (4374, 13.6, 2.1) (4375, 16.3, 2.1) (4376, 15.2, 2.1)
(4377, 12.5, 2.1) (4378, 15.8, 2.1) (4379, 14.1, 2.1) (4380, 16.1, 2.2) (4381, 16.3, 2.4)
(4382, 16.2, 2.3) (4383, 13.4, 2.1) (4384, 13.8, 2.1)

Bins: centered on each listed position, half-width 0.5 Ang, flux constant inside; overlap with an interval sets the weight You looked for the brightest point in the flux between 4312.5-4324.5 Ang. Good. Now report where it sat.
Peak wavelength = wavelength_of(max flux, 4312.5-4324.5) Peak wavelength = 4321 Ang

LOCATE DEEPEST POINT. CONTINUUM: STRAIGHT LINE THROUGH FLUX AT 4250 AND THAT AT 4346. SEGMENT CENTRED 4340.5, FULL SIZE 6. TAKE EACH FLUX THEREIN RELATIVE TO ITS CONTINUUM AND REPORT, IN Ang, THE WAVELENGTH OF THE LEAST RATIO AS 4342 Ang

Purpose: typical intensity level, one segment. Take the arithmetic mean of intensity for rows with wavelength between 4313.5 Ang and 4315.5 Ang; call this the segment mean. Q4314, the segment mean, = 14.2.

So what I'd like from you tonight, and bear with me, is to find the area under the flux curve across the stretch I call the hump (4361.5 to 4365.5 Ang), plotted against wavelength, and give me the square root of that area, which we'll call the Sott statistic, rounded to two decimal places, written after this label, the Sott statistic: 8.50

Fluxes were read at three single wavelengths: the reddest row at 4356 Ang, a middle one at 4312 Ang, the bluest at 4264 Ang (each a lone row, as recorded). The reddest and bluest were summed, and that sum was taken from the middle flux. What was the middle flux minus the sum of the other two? -22.3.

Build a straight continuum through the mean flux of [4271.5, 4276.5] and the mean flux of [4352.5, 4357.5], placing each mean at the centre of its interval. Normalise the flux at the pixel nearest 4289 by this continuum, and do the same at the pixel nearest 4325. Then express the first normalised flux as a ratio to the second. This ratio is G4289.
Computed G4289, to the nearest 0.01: 1.20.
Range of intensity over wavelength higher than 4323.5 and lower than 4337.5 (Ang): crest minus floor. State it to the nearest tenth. 7.8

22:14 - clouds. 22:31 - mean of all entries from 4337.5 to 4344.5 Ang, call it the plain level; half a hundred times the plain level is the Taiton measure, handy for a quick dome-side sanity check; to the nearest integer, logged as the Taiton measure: 761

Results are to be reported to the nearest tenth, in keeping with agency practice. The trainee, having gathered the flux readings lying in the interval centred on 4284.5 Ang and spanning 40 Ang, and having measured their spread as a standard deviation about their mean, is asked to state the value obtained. 2.5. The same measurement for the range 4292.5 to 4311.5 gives 1.8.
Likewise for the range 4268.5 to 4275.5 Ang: 1.2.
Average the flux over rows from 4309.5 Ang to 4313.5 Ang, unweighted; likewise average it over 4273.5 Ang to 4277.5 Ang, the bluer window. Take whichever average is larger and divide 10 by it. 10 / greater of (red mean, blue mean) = 0.66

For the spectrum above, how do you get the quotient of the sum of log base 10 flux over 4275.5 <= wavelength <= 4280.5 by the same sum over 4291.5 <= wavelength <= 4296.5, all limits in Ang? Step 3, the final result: 1.08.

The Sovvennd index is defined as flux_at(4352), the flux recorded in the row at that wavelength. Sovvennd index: 15.9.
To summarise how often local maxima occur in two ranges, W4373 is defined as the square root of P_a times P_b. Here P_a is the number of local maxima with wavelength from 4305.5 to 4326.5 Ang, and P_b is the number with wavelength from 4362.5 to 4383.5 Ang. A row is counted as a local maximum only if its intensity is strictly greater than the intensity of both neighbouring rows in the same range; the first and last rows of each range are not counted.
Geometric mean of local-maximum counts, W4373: 5.0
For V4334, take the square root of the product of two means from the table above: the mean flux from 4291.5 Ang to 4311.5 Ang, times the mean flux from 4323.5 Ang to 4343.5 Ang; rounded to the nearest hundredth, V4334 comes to 13.63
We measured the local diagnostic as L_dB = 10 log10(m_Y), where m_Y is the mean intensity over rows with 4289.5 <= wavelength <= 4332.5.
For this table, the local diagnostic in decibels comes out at 11.5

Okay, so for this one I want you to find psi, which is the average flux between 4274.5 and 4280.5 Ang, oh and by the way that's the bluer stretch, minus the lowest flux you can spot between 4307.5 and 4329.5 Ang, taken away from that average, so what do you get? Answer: 5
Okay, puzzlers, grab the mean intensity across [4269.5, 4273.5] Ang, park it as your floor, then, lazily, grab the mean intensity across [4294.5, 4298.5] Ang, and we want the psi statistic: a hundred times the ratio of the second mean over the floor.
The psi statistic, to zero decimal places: 87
